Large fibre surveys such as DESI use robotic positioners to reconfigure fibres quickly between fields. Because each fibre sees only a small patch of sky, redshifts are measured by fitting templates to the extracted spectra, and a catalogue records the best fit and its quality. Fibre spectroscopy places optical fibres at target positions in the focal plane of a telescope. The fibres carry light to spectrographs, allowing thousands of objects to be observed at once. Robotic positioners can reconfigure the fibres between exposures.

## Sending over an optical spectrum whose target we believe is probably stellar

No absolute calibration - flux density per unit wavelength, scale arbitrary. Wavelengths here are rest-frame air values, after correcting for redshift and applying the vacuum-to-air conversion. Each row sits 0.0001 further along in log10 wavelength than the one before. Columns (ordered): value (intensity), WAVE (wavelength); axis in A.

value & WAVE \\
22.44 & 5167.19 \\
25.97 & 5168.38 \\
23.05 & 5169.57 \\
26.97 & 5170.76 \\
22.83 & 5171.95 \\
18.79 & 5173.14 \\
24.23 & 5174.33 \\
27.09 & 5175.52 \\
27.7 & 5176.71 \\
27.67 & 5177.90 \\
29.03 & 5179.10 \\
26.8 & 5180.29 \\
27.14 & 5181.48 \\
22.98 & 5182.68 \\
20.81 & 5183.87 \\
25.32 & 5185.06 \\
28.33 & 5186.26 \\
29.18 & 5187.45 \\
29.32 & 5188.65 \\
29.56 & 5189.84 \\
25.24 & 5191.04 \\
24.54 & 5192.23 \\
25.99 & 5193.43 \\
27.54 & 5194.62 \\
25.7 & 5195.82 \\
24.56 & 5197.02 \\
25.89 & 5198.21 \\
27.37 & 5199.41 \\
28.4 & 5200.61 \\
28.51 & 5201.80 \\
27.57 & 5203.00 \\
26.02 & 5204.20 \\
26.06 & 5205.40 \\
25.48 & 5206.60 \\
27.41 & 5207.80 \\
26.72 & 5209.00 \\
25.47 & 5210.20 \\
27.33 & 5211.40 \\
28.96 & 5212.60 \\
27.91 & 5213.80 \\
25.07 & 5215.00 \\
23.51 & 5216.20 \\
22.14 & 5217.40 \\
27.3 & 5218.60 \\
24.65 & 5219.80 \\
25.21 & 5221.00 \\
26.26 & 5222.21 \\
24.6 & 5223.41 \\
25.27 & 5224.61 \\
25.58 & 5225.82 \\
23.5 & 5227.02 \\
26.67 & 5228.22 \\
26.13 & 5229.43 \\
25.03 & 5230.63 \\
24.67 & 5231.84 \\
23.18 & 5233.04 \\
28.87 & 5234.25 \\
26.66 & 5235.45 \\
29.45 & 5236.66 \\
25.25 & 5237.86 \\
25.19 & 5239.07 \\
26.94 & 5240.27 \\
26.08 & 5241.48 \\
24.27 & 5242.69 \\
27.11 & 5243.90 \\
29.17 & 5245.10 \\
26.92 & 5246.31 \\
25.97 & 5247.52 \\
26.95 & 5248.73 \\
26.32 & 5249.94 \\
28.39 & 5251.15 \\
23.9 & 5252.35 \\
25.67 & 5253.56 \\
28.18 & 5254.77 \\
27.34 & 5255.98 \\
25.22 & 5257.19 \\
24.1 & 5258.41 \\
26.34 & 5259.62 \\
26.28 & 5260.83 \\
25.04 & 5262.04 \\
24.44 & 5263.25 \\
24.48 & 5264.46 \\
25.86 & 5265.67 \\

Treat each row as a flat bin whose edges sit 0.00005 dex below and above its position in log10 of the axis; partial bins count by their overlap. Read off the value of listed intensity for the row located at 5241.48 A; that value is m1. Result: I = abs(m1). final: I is 26.1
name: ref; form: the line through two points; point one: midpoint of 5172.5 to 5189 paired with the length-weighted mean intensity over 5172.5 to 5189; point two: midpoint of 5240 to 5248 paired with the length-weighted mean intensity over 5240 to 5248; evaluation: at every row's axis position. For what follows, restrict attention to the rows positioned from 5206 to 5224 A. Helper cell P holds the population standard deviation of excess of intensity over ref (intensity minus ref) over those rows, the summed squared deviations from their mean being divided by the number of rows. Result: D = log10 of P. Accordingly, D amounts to 0.244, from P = 1.755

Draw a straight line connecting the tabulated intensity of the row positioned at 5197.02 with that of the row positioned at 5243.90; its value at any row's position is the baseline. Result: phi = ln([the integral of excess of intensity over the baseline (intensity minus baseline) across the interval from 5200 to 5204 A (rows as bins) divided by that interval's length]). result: 1.1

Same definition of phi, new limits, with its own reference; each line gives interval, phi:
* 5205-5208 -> 0.1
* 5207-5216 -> 0.4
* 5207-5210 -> 0.4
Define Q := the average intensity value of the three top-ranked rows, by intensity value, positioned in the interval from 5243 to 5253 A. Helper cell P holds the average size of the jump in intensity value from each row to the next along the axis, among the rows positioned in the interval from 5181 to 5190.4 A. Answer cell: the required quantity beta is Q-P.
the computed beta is 26.1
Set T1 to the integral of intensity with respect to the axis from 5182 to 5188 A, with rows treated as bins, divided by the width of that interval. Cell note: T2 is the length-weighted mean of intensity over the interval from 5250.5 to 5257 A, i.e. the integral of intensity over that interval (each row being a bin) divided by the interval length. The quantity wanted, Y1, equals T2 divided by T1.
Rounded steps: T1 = 25.31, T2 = 26.6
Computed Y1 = 1.05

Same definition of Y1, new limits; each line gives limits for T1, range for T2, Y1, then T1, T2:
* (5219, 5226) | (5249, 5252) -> 1.07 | 25.28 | 27.1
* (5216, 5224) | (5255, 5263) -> 1.04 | 24.88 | 25.8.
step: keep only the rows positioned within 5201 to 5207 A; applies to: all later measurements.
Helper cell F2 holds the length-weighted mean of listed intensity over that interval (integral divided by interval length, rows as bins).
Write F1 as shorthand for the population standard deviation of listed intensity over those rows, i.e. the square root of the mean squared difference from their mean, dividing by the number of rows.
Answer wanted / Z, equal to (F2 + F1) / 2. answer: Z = 14.0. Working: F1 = 1.1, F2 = 26.8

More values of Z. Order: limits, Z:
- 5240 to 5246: 14.1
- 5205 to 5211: 13.5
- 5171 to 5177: 13.7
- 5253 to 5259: 13.8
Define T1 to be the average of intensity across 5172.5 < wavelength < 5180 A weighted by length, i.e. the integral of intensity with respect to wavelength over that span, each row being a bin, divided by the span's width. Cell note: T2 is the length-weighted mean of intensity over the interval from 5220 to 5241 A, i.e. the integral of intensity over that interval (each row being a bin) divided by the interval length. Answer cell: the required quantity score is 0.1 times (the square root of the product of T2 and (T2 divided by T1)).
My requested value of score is 0.507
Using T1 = 25.8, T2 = 25.8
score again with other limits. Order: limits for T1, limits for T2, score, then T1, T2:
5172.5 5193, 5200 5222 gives 0.515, 26.1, 26.3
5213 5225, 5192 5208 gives 0.528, 25.3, 26.5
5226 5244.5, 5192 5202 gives 0.520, 25.9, 26.5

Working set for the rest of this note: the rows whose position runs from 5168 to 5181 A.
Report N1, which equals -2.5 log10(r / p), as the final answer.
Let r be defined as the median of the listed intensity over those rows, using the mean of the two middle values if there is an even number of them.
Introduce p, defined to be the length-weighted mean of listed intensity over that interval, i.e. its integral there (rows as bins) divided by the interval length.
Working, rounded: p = 25.5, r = 26.8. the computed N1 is -0.054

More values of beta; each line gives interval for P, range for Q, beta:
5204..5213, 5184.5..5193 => 28.2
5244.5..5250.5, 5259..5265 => 24.7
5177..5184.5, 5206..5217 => 26.0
